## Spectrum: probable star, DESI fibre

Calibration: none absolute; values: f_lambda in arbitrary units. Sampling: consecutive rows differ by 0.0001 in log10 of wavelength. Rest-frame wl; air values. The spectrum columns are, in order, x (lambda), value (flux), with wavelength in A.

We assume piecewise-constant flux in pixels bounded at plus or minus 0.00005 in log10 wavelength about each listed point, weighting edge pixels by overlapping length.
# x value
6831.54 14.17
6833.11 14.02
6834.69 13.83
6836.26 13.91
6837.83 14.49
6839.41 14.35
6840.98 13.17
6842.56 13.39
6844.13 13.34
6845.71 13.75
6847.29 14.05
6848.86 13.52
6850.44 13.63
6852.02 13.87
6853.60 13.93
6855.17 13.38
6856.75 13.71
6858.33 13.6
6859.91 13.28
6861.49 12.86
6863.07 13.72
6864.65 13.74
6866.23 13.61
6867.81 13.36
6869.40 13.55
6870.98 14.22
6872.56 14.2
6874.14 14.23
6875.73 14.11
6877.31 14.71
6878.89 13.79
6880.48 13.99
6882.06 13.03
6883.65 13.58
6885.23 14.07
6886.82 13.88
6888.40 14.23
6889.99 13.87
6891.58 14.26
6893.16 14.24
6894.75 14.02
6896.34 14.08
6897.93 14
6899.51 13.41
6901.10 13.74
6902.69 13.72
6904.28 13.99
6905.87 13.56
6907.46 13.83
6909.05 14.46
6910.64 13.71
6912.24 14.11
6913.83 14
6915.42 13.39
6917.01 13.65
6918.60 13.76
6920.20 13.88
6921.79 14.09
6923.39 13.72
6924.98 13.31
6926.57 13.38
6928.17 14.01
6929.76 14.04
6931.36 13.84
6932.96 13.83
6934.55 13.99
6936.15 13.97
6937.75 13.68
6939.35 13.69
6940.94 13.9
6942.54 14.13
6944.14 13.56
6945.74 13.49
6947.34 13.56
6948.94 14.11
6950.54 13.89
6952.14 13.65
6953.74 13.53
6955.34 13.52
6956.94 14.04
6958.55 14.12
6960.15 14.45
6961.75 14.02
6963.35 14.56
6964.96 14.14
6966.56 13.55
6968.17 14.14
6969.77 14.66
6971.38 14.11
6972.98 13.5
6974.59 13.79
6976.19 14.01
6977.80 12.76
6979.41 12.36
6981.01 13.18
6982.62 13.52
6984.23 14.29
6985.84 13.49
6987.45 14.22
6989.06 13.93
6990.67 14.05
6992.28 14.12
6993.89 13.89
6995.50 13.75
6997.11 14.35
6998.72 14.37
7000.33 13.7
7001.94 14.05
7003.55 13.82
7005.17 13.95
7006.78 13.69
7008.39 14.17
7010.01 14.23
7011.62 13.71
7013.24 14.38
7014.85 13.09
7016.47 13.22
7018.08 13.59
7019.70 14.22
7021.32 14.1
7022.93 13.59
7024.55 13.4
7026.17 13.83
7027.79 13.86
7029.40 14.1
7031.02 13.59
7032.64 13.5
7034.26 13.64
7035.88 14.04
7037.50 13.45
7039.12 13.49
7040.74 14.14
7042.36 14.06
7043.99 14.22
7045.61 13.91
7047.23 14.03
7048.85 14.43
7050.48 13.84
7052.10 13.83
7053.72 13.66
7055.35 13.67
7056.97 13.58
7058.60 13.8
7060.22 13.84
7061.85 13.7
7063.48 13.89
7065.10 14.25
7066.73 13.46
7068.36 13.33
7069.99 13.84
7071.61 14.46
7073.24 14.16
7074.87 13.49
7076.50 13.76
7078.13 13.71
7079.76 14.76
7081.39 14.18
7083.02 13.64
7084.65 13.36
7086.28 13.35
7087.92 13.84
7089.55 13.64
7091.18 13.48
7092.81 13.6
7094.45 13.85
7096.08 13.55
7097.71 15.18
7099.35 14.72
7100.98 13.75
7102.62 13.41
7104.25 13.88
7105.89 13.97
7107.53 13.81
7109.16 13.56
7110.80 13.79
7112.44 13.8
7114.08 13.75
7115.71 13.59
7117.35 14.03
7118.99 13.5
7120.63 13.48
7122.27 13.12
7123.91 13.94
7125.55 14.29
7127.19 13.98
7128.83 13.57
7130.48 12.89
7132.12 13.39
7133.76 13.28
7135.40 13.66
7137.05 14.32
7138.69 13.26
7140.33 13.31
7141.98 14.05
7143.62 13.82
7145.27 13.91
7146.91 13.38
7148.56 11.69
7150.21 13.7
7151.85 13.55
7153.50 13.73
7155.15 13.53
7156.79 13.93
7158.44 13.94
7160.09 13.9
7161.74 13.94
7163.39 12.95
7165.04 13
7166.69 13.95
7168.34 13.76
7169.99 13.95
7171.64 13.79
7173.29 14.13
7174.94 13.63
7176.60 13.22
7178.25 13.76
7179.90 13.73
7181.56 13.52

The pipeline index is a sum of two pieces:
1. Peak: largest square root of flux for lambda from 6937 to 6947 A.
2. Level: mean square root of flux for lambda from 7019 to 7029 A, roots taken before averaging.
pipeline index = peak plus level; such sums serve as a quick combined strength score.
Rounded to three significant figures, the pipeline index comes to 7.48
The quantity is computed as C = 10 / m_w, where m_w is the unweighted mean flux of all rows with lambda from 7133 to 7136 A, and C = 0.742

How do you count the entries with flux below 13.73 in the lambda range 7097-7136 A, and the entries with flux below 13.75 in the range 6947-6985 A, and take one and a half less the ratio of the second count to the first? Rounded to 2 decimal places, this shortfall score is 0.59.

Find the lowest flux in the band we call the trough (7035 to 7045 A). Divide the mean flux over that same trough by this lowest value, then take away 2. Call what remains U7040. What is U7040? -0.967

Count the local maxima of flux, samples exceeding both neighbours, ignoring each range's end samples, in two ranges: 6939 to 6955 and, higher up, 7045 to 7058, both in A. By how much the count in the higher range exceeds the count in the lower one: 0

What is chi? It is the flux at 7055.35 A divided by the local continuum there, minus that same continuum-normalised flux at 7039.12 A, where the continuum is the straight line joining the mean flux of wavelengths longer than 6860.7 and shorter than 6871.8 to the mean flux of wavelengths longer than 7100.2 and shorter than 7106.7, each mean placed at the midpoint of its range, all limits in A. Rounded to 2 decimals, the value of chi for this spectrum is 0.01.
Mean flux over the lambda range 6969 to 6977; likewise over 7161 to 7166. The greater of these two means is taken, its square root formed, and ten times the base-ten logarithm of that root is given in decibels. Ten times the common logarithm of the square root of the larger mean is 5.73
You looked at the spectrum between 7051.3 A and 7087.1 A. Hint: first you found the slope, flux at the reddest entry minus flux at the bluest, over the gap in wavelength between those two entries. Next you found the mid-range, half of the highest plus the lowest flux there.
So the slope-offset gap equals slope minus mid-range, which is -14.1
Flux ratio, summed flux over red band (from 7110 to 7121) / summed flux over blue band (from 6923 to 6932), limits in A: 1.2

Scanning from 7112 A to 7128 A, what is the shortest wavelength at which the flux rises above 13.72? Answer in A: 7112.44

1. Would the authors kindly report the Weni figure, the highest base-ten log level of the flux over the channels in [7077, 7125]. 1.18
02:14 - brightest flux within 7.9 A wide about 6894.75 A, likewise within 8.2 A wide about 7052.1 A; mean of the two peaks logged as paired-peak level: 14.3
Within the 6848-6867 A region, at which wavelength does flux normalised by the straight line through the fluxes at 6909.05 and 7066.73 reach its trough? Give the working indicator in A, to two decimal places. 6861.49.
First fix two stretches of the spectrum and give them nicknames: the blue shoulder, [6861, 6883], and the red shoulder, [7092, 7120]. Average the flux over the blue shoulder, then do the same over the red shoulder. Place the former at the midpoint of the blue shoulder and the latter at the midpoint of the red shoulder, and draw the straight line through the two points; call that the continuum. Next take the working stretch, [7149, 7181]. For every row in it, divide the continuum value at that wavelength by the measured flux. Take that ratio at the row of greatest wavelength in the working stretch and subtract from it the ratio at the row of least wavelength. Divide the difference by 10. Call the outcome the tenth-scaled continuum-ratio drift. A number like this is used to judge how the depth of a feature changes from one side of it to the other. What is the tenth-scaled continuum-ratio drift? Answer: 0.000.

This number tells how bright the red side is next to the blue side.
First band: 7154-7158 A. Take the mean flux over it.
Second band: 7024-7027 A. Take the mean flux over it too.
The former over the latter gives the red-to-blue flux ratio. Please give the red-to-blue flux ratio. 1.01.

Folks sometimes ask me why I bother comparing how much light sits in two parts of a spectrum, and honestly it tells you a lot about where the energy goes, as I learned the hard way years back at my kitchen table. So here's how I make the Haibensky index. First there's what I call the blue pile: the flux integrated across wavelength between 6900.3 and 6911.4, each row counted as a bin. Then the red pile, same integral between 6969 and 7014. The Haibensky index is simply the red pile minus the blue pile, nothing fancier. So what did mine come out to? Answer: 470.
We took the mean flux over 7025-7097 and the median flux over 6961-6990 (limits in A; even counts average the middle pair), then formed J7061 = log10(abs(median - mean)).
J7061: -0.81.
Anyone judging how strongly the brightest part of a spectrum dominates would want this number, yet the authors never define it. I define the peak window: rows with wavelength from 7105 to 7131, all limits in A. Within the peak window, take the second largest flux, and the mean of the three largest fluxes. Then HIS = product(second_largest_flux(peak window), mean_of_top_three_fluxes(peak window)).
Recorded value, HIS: 198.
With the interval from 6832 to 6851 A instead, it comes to 205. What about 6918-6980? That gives 212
